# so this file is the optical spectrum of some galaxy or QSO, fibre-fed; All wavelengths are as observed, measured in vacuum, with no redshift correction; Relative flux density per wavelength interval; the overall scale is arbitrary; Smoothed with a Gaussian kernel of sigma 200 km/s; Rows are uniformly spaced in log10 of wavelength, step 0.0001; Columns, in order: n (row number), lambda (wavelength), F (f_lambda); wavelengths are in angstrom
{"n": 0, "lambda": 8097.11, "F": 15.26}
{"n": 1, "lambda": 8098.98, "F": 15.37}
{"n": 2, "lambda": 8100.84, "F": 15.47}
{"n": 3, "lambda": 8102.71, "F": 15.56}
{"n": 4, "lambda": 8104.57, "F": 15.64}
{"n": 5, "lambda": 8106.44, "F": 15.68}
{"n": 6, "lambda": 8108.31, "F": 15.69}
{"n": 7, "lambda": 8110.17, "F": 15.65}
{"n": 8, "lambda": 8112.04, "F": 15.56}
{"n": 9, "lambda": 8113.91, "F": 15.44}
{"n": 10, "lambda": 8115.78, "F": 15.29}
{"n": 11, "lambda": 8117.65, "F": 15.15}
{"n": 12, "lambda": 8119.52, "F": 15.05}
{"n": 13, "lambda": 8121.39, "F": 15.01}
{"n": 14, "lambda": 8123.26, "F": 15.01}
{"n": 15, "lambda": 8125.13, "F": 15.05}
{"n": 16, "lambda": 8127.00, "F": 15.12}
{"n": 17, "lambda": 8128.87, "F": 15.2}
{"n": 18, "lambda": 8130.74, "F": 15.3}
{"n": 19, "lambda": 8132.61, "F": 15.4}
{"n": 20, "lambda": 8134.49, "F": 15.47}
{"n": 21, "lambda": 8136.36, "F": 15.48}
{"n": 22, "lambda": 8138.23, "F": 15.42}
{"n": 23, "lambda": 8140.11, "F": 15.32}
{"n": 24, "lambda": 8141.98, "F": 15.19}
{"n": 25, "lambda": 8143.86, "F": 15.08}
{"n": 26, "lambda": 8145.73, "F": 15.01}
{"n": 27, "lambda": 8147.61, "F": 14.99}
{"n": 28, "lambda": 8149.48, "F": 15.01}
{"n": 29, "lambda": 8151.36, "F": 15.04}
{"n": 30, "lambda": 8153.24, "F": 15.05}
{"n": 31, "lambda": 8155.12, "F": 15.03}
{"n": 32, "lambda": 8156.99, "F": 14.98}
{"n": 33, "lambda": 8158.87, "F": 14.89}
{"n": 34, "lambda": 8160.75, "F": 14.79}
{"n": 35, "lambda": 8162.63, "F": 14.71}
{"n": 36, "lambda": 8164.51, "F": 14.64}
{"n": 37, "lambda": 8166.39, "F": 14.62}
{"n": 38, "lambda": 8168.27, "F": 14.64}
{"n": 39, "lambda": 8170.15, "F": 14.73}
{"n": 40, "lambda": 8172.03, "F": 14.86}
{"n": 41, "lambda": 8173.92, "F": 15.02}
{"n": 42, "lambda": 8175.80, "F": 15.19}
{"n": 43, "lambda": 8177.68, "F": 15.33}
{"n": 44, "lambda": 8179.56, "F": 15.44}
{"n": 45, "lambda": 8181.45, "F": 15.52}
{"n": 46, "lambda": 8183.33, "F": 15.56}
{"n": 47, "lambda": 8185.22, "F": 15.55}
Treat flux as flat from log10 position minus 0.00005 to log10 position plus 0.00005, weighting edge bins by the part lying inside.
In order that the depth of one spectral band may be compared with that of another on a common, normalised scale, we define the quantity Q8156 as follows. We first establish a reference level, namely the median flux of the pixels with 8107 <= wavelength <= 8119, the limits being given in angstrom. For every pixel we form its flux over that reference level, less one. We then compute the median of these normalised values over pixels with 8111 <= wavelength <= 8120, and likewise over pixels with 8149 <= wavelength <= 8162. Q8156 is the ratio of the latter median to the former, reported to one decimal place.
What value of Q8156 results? 2.3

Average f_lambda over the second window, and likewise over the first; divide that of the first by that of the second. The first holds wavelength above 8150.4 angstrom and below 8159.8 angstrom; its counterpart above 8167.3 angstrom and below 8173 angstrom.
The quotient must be 1.02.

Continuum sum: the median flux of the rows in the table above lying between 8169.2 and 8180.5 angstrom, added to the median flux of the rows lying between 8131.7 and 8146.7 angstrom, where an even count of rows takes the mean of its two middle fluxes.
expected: 30.5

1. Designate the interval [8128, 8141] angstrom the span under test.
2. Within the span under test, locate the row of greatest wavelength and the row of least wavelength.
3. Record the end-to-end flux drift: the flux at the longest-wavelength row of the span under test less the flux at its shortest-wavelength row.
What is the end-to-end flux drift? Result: 0.12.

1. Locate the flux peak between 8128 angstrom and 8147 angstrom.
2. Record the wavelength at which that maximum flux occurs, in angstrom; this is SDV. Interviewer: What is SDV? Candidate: 8136.36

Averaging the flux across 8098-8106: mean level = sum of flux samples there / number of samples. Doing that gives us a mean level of 15.5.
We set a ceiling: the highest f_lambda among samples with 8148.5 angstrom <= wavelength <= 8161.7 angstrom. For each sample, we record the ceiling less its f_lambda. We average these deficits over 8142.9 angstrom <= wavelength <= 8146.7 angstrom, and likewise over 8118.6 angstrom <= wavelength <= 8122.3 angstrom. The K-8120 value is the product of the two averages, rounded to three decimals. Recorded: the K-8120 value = 0.000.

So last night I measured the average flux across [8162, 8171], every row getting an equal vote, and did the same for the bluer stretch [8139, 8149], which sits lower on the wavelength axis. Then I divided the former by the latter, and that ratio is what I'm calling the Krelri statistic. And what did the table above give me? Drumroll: 0.970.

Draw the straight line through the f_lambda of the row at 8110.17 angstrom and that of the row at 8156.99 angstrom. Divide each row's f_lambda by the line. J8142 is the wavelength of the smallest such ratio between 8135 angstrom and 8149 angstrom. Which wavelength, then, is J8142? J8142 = 8145.73 angstrom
